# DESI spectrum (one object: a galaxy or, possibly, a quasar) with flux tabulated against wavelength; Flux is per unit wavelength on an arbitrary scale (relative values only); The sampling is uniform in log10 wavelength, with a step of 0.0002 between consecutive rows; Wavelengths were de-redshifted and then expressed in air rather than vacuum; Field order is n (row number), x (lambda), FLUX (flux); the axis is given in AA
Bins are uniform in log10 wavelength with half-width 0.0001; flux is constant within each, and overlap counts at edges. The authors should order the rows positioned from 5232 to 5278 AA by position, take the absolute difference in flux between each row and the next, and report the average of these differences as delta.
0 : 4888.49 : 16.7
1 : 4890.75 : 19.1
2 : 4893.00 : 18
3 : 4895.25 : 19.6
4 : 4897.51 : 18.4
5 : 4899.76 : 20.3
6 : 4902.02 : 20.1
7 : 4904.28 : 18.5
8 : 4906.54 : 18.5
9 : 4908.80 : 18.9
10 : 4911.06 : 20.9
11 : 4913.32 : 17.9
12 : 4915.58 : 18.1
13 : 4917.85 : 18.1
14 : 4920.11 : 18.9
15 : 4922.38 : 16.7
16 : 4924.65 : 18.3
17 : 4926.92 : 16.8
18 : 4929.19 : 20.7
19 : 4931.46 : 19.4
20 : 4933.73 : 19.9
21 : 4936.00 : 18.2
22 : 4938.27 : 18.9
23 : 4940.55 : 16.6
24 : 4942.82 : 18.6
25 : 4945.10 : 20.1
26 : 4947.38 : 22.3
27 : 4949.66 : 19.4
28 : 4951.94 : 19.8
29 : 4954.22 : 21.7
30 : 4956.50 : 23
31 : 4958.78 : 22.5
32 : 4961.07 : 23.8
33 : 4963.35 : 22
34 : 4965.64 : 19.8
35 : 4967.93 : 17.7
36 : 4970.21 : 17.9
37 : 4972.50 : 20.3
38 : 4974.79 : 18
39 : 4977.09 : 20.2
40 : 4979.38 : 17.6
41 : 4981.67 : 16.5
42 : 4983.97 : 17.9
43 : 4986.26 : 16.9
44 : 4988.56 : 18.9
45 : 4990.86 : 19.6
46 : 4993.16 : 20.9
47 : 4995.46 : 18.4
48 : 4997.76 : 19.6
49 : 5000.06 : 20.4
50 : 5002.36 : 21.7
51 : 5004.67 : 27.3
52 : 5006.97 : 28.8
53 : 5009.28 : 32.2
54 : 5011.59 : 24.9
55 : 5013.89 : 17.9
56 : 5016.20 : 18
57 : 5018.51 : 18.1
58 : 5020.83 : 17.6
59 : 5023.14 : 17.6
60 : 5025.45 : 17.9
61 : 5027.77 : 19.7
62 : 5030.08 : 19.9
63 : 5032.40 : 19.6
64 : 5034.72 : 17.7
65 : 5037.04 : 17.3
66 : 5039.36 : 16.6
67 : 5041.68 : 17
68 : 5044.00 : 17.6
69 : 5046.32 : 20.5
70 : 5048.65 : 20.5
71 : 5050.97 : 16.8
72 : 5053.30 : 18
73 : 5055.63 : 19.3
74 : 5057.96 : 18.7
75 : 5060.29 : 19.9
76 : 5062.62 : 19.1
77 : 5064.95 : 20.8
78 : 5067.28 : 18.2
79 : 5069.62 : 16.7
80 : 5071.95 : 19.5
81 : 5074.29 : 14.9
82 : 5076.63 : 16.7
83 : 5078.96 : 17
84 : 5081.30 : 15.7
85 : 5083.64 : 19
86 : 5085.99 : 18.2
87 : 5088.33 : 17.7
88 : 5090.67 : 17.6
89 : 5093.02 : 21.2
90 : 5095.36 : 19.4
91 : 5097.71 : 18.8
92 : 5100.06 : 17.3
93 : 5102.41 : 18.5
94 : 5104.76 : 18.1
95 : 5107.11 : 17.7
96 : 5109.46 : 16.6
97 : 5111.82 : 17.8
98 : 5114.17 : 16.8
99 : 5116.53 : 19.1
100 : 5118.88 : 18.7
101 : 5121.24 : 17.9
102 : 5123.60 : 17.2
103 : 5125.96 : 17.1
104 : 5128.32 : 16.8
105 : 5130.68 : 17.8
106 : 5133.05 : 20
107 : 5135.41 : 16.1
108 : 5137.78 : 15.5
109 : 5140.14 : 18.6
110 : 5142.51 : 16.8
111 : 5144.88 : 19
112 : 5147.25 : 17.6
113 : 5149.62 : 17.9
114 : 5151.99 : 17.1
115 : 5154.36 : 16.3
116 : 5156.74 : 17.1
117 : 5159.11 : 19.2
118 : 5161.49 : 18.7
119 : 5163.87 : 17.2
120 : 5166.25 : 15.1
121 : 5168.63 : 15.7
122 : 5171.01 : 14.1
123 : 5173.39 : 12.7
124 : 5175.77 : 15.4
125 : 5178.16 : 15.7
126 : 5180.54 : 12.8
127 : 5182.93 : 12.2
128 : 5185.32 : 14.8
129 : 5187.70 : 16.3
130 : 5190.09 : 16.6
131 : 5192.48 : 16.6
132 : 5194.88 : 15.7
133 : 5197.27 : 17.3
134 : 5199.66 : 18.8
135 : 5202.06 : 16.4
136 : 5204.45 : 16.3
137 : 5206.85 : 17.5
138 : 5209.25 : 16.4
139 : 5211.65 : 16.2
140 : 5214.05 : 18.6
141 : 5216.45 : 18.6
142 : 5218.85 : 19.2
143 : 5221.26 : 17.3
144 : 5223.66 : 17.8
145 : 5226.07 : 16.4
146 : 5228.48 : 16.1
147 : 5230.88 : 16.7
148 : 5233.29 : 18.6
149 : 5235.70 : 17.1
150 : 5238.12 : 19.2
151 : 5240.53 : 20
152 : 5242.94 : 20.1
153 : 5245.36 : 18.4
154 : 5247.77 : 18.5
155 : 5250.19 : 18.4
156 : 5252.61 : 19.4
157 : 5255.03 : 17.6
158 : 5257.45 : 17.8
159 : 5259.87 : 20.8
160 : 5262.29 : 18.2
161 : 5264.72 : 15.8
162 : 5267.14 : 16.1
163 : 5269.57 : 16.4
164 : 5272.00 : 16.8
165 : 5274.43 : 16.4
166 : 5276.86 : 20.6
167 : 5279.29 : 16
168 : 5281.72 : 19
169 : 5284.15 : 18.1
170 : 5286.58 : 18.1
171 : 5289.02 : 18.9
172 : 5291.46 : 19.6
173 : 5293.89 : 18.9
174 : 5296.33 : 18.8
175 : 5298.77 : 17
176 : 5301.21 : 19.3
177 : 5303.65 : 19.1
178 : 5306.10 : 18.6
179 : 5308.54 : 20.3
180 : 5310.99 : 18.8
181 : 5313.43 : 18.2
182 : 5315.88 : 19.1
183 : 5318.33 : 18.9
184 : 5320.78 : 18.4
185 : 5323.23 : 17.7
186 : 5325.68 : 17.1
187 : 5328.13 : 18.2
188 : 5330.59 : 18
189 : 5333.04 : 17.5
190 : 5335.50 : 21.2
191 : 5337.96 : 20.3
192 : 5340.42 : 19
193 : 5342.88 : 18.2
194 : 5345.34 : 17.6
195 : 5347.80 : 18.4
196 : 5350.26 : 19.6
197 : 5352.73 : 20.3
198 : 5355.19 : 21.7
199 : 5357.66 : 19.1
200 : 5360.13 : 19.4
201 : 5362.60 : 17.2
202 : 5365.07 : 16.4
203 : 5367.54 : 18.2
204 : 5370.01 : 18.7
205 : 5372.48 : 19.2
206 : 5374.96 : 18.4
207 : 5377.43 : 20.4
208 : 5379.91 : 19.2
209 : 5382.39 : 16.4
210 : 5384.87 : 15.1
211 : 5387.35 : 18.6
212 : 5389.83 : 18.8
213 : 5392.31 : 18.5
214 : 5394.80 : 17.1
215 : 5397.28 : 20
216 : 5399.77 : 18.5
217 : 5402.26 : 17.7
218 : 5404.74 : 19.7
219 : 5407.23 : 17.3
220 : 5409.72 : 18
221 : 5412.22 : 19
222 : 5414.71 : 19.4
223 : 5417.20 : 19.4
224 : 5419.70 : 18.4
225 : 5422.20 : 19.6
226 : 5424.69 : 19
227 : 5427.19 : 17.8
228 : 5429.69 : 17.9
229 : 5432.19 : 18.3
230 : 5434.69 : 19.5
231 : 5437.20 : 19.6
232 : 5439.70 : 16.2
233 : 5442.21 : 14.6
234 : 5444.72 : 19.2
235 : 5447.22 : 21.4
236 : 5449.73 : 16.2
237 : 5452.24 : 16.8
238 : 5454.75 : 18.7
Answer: 1.3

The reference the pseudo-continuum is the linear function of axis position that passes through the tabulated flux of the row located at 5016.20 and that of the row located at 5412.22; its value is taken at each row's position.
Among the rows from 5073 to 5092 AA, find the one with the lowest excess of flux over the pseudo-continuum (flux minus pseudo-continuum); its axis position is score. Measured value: 5074.29 AA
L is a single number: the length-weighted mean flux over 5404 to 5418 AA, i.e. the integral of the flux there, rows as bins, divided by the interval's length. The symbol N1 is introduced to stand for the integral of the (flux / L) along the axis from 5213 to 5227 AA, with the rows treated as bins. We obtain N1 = 13 AA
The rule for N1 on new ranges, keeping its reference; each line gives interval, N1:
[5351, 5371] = 20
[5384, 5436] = 51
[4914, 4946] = 32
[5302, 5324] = 22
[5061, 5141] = 76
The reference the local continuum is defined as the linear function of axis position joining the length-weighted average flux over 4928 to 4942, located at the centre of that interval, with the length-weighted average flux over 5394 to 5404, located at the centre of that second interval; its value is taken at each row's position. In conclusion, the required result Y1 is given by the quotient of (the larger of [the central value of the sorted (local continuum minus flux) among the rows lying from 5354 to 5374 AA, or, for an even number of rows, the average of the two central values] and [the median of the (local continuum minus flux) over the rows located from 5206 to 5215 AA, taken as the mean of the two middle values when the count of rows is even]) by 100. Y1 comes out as 0.0171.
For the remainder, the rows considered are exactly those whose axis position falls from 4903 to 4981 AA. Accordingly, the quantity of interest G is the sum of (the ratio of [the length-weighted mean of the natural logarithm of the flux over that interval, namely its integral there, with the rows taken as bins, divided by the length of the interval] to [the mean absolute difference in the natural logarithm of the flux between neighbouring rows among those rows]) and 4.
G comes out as 40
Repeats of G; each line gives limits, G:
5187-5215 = 49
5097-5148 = 43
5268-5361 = 51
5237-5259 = 81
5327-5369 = 49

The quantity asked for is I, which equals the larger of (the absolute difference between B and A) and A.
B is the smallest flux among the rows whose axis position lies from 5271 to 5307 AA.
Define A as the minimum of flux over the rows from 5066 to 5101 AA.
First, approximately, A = 14.9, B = 16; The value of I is 14.9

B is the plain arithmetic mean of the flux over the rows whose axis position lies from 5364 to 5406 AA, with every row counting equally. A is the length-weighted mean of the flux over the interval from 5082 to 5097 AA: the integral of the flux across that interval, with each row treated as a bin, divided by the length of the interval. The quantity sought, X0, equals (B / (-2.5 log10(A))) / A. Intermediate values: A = 18.7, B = 18.3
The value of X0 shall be -0.307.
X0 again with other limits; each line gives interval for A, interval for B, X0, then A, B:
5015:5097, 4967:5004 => -0.328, 18.3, 18.9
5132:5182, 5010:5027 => -0.373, 16.6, 18.9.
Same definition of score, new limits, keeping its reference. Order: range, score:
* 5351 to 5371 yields 5365.07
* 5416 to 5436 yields 5427.19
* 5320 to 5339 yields 5325.68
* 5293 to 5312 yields 5298.77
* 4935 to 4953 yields 4940.55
